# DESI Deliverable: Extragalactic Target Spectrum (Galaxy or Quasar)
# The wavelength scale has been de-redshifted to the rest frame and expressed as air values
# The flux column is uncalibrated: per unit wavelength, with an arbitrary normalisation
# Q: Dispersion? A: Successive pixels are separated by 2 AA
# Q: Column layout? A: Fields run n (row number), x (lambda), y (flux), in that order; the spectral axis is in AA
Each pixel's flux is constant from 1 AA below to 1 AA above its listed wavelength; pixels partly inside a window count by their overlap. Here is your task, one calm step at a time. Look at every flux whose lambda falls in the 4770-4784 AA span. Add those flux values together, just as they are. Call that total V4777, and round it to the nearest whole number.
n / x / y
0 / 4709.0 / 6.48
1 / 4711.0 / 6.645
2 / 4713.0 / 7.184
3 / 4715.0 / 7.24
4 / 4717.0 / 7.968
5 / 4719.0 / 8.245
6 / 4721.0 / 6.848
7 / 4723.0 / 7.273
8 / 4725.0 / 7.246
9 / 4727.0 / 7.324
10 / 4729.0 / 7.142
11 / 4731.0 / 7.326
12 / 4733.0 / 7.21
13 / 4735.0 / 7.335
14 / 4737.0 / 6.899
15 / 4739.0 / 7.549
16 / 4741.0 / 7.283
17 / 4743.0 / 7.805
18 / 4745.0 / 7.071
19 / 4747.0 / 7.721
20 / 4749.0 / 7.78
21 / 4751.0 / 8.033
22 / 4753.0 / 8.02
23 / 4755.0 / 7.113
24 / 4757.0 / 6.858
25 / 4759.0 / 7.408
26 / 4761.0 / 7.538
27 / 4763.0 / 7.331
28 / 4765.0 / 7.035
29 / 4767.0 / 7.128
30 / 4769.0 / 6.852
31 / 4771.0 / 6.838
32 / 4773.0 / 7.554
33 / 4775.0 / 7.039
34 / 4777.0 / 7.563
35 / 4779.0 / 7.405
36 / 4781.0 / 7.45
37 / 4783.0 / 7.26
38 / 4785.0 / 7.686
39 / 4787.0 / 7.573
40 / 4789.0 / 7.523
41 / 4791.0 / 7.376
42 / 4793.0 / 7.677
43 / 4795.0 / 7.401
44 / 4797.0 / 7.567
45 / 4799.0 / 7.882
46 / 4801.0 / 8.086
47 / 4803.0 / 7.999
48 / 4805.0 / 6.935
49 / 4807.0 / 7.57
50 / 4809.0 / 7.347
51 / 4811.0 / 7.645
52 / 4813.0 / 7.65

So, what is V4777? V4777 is 51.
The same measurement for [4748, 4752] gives 16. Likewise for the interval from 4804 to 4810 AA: 22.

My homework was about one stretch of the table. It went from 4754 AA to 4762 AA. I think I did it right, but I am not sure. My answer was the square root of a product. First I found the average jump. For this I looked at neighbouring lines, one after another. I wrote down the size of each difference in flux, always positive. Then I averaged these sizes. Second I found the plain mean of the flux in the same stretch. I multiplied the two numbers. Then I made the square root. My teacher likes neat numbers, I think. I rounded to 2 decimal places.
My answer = 1.50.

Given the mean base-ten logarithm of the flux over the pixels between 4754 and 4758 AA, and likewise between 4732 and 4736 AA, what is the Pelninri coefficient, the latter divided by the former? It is 1.02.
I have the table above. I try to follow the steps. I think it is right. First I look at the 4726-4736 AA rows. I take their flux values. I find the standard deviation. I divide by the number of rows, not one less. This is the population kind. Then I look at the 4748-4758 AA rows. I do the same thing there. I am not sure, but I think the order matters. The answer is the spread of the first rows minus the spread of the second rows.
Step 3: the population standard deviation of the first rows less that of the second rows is -0.41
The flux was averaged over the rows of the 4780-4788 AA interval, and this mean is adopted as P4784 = 7.49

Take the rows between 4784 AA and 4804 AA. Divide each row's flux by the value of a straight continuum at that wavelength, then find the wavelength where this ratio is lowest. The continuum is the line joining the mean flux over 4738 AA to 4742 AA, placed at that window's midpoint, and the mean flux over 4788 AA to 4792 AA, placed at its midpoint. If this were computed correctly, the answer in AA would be 4791.0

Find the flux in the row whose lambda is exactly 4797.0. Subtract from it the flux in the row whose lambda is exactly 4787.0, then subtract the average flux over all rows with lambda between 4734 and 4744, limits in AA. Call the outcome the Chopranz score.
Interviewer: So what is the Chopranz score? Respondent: -7.4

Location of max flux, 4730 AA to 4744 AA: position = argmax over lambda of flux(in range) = 4743.0 AA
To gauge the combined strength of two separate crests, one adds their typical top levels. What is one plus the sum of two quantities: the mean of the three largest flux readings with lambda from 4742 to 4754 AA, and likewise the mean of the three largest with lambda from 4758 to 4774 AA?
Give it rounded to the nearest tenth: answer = 16.5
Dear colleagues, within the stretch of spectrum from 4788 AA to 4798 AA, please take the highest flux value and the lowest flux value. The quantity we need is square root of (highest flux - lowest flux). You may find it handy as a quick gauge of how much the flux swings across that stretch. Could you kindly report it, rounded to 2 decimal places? 0.55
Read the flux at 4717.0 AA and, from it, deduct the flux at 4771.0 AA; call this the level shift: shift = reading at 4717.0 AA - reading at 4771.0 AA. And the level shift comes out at 1.1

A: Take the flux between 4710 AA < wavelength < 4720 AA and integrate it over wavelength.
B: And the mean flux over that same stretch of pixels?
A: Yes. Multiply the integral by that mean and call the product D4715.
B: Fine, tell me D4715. 556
